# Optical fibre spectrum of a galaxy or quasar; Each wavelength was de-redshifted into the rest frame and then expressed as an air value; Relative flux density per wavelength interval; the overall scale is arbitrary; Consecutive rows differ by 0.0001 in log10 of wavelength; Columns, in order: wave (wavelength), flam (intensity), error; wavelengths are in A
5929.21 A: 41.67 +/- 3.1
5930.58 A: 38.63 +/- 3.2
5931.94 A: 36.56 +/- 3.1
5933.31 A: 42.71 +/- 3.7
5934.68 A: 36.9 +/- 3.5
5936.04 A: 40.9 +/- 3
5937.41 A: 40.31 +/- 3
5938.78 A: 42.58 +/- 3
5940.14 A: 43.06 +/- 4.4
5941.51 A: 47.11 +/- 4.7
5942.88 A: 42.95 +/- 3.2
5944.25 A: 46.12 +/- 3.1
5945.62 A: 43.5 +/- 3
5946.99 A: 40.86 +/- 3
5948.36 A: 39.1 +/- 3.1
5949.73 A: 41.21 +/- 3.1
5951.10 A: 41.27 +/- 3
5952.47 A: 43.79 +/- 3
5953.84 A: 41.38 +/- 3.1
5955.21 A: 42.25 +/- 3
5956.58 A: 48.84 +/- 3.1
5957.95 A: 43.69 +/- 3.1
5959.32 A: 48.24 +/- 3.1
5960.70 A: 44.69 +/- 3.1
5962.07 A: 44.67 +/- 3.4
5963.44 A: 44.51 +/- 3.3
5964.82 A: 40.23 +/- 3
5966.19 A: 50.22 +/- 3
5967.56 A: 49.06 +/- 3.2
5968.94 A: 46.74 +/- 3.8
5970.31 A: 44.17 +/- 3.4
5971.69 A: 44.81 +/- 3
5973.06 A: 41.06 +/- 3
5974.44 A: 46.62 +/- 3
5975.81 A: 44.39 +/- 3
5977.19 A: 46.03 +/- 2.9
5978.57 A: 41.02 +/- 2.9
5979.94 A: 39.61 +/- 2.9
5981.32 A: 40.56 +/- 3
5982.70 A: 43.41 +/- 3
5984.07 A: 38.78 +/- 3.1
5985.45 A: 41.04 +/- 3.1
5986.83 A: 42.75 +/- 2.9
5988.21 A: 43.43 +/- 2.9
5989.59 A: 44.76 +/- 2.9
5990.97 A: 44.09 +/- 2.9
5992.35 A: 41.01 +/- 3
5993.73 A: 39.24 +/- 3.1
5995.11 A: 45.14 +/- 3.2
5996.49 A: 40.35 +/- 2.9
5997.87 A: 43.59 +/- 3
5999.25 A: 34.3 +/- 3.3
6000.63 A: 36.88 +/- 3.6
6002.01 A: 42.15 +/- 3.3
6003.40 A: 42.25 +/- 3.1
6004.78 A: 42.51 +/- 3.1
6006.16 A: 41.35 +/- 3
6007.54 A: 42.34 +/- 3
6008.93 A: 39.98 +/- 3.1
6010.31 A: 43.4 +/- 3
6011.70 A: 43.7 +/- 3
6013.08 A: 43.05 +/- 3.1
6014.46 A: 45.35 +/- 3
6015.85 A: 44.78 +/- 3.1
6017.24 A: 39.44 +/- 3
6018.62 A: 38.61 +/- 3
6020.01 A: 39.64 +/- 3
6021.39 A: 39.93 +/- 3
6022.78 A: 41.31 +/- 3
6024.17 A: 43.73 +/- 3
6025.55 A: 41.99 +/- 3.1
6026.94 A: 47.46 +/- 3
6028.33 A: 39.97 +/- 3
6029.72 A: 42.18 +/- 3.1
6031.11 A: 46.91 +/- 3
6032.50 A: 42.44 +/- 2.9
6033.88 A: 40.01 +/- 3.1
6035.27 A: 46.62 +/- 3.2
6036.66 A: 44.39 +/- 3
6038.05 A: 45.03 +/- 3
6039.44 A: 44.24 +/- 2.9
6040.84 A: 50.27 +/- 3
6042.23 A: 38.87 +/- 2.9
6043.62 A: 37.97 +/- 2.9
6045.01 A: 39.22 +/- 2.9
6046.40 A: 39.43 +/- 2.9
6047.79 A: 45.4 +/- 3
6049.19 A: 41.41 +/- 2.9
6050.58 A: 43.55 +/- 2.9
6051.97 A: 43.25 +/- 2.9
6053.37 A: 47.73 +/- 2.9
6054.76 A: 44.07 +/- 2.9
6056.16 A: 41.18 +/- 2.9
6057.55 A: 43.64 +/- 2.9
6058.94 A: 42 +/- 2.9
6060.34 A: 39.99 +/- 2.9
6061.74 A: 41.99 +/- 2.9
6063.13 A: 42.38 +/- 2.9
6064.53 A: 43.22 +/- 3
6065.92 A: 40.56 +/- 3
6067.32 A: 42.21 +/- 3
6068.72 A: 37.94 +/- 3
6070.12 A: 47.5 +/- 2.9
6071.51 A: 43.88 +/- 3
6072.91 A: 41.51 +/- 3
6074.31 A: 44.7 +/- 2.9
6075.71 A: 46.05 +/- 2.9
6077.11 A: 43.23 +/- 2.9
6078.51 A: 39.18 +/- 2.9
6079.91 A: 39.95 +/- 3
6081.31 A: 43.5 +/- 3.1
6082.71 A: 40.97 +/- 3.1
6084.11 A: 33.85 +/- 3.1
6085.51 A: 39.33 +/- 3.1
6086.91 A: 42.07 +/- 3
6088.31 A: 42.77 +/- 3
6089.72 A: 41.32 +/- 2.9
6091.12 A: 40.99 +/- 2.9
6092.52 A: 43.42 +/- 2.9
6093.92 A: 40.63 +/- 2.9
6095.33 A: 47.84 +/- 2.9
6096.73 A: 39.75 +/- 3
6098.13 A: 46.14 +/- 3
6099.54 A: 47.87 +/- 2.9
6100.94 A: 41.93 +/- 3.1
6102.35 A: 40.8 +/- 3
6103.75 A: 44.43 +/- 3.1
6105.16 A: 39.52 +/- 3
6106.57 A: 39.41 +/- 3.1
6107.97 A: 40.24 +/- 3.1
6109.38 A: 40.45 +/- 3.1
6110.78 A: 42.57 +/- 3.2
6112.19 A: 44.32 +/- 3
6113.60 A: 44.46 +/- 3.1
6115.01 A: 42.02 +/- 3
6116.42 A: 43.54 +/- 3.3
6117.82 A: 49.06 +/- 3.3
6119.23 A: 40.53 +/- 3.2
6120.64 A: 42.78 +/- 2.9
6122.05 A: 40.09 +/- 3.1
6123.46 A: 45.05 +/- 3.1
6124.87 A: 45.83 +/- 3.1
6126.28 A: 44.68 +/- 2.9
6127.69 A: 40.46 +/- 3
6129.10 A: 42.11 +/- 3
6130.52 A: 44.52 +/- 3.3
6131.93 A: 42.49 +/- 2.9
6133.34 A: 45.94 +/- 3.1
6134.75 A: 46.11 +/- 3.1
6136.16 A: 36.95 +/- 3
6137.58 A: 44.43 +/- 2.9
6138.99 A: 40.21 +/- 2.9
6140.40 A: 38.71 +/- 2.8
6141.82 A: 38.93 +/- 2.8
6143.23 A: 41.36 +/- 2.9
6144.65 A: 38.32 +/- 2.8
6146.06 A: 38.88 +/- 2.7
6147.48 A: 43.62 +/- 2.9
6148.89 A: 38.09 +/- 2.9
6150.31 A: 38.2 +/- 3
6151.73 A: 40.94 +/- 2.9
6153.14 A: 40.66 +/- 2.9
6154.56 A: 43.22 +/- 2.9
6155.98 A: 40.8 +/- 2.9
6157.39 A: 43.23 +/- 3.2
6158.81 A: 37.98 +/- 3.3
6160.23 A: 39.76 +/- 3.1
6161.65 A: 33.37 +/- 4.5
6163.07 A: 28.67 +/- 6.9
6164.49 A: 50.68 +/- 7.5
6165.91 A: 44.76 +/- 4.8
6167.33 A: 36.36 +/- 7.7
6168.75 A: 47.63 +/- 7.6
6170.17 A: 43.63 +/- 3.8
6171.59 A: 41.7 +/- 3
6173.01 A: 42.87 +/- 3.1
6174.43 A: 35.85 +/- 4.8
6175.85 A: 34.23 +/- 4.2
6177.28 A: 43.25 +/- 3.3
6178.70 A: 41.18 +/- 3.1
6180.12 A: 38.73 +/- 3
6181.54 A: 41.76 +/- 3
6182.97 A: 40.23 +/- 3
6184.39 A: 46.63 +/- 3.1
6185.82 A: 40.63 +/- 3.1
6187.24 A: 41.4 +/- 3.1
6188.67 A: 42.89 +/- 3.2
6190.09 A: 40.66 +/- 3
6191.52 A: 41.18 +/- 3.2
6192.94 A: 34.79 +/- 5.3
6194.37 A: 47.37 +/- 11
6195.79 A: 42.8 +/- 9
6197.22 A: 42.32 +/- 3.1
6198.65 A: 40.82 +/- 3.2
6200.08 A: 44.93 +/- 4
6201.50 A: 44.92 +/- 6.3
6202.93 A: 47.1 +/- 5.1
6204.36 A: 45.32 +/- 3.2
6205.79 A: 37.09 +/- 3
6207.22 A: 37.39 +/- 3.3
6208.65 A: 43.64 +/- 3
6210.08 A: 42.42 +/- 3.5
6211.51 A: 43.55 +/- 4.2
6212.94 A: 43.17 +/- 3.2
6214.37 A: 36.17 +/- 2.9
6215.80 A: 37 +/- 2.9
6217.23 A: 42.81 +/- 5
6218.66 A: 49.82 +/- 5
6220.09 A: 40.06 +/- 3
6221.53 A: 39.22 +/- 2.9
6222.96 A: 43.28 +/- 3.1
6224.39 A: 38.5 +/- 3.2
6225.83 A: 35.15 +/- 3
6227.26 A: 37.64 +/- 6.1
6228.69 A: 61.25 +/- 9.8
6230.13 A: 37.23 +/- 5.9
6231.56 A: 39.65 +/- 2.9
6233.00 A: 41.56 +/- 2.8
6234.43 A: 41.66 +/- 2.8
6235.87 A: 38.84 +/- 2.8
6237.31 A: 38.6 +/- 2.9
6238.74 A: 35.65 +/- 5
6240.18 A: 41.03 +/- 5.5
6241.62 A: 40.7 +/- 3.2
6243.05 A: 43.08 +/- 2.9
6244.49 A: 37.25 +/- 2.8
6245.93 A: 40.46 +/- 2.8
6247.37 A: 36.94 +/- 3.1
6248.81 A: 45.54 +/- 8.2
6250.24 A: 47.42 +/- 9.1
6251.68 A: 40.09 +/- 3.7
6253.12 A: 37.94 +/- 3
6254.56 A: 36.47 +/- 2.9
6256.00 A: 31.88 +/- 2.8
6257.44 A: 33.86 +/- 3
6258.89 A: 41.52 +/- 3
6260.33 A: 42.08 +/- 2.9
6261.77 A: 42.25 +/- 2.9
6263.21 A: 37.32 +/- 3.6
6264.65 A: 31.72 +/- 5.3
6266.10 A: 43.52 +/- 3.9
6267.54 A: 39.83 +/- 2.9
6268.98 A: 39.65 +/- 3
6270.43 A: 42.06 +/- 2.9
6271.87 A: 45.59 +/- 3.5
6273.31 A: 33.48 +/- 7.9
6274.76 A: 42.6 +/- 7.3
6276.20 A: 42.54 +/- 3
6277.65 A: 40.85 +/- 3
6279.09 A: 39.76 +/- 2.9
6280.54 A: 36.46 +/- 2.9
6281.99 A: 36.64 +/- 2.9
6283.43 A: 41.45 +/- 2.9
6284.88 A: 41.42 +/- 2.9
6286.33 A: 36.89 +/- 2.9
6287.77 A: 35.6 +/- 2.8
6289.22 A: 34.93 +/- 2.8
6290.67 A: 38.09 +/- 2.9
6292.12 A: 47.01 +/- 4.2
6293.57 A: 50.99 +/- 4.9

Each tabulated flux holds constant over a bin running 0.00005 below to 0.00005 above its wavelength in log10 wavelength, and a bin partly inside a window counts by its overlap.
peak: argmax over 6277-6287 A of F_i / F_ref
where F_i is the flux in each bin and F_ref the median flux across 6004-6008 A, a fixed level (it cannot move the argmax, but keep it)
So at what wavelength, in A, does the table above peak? 6283.43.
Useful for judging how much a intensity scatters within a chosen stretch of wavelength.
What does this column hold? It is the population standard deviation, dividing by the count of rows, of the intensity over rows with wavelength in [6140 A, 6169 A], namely 4.55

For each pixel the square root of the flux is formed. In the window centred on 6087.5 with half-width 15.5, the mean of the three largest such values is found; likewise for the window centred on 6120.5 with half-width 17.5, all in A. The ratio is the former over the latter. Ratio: 1.00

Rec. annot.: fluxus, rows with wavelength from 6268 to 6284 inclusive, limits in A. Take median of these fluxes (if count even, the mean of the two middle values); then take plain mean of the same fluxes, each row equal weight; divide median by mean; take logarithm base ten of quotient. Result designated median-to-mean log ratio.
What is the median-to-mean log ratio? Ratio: 0.008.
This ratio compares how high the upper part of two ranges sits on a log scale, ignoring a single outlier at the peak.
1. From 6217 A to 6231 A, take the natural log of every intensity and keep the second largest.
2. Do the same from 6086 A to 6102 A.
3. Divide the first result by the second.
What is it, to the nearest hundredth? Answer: 1.01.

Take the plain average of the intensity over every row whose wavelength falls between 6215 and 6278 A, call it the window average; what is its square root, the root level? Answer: 6.35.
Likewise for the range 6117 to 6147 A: 6.50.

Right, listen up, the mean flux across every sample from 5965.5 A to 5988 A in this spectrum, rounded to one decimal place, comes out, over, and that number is 43.8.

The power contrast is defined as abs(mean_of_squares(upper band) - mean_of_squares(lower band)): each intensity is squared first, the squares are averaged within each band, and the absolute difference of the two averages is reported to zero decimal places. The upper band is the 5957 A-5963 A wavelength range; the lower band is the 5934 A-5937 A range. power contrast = 540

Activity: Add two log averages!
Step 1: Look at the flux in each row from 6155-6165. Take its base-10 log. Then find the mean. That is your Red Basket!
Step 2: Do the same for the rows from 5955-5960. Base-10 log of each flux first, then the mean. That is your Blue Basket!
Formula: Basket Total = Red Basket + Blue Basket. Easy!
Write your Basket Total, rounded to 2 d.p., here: 3.25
